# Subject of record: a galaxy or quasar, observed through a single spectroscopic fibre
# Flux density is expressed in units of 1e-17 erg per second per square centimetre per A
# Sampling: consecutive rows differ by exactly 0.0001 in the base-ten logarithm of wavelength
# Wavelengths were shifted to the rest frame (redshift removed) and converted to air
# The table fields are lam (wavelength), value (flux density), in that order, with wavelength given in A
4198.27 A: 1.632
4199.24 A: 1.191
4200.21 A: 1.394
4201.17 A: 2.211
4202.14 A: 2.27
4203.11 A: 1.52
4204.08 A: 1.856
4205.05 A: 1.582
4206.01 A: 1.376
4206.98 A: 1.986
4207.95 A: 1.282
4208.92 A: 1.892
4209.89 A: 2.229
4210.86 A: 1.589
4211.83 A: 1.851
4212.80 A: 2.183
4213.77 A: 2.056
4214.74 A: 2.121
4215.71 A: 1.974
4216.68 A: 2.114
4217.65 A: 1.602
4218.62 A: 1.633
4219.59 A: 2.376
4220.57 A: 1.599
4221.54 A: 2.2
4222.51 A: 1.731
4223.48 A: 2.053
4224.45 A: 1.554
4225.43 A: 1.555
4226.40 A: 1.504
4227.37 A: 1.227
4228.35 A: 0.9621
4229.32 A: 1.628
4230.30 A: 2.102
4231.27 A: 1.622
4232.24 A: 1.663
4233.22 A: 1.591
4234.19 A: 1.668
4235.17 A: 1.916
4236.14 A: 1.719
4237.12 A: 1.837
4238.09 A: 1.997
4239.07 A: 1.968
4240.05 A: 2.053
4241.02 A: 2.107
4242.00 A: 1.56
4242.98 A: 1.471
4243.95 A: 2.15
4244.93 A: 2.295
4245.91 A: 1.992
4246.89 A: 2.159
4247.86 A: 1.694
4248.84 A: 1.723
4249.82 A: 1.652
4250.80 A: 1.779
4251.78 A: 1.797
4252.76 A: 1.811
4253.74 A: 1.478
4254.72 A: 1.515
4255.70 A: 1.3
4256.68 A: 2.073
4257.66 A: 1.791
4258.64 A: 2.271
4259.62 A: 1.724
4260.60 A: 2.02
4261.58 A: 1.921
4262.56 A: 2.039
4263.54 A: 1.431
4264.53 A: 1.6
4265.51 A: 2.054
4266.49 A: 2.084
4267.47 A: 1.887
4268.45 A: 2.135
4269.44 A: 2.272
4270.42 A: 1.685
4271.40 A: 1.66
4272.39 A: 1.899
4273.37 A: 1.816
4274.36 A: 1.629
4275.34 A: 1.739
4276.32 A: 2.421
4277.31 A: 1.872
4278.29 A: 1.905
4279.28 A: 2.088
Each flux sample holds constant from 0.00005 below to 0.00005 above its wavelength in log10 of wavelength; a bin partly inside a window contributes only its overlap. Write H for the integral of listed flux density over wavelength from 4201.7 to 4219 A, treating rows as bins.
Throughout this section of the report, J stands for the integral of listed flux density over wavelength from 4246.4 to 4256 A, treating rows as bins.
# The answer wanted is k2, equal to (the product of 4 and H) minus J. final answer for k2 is 111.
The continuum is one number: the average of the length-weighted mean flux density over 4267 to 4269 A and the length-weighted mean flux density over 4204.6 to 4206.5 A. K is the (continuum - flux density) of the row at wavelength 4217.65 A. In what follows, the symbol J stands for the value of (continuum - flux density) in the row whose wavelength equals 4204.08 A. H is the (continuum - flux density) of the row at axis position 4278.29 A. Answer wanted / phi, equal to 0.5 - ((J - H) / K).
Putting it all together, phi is 0.17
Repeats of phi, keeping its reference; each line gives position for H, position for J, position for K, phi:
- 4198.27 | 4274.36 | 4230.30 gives 0.51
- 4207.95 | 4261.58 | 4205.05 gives 4.32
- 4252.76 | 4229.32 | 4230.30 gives 1.02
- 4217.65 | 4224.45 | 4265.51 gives 0.66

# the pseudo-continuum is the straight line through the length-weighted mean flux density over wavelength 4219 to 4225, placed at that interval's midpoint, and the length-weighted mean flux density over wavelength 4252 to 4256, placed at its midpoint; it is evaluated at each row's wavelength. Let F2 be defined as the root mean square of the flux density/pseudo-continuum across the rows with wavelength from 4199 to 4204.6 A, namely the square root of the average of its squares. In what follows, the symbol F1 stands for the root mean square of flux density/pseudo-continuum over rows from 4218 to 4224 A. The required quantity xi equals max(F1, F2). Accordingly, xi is 1.02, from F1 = 1.02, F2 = 0.84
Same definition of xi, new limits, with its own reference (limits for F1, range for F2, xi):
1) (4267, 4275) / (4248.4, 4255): 1.38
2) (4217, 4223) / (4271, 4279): 1.43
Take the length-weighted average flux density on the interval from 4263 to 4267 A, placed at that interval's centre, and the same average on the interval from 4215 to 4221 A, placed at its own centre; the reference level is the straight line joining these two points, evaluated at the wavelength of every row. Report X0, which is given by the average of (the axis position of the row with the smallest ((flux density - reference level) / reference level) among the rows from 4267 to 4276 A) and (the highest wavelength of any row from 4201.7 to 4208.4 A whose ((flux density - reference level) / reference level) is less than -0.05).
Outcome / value 4241.2 A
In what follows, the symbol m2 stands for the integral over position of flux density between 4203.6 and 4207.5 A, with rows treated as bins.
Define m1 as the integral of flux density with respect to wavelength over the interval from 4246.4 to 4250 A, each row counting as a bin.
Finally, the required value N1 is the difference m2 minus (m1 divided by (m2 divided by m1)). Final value 0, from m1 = 7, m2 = 7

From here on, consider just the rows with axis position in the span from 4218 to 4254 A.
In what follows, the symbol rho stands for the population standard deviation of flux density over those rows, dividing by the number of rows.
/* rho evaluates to 0.293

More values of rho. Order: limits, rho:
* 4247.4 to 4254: 0.107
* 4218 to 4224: 0.296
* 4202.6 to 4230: 0.337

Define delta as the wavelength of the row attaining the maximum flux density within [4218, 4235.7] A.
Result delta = 4219.59 A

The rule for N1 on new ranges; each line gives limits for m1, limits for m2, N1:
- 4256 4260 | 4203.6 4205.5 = -15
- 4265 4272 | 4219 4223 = -16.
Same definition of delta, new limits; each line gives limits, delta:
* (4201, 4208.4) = 4202.14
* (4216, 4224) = 4219.59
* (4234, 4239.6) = 4238.09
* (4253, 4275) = 4269.44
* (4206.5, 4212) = 4209.89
